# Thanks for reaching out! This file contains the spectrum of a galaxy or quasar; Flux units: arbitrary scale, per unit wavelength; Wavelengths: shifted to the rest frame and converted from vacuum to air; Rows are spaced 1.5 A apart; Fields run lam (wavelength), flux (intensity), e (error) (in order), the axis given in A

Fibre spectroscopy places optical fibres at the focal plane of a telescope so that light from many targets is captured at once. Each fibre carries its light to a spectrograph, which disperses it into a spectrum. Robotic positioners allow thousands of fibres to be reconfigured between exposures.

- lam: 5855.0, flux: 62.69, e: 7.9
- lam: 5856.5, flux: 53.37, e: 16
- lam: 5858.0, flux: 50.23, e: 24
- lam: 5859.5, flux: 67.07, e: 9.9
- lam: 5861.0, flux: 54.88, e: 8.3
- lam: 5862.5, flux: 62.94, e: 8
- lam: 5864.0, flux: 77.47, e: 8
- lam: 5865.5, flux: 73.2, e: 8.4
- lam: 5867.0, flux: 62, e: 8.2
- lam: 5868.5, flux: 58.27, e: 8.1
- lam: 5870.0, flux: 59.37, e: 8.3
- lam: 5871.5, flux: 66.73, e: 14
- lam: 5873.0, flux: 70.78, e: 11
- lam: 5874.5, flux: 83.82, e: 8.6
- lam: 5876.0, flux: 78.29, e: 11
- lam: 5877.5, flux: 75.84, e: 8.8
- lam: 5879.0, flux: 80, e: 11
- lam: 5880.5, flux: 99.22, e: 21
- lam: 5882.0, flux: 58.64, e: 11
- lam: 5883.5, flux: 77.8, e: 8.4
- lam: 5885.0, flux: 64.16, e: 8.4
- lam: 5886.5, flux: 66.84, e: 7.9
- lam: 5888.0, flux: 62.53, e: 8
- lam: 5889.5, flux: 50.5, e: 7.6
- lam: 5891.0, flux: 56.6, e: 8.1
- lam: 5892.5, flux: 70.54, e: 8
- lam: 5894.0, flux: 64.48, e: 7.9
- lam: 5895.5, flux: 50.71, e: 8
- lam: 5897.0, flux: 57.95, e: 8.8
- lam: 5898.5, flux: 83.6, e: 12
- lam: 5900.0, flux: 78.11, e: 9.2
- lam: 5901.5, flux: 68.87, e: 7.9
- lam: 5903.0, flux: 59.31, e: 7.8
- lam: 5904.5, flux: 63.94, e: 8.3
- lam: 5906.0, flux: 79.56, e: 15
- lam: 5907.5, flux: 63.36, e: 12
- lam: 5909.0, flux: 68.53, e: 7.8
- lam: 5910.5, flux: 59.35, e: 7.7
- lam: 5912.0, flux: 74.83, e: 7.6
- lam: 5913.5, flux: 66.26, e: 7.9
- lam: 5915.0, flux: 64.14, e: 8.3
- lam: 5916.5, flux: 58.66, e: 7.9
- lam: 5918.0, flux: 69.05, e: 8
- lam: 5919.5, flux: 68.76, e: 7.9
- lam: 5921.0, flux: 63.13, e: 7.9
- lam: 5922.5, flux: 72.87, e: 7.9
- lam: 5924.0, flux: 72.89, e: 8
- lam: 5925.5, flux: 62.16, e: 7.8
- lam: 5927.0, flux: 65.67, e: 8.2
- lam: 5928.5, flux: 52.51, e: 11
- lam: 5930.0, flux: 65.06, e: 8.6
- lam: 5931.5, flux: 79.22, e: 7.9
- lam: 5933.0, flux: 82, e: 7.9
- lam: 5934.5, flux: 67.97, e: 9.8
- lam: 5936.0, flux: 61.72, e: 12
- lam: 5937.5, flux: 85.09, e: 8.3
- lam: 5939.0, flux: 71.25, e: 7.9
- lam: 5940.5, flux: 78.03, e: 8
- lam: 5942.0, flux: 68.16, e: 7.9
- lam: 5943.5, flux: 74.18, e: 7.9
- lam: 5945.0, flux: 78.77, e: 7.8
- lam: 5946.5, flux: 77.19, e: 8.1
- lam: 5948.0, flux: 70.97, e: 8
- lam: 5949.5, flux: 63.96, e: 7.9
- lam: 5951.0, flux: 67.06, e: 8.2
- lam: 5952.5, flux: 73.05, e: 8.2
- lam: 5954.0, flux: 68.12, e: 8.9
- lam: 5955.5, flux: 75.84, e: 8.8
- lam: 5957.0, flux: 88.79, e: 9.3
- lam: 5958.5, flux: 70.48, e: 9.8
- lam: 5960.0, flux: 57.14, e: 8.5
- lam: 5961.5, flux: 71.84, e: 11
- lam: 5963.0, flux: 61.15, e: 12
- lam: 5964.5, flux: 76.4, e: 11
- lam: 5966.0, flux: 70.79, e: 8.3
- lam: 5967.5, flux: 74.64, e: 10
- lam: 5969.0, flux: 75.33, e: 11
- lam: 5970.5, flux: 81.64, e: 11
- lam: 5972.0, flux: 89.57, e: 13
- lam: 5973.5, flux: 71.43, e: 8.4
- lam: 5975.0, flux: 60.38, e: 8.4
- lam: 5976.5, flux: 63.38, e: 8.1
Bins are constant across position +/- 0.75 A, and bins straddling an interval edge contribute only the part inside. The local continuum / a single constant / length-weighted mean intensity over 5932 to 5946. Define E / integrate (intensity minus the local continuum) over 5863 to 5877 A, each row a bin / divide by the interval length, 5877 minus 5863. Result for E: -4.3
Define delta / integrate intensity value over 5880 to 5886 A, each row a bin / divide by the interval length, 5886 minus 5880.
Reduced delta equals 73.6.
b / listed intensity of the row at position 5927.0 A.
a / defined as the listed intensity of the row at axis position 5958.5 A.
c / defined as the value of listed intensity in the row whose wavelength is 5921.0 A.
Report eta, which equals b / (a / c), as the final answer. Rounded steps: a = 70.48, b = 65.67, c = 63.13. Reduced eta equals 59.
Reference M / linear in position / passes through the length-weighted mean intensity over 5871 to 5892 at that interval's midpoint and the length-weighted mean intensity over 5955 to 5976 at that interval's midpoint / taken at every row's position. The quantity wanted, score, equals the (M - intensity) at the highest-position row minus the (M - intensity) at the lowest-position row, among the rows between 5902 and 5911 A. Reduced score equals 0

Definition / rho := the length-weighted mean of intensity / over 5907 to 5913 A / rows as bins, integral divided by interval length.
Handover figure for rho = 67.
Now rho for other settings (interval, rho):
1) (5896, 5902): 71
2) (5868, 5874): 65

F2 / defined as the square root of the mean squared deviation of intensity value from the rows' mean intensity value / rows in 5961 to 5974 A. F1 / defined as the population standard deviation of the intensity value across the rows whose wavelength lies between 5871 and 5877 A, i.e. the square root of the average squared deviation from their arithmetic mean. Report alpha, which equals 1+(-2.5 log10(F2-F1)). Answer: 1.3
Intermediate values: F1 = 6.6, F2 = 7.4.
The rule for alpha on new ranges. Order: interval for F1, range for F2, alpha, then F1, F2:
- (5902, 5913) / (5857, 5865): 0.1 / 7.2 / 9.5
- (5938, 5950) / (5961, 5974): 0.0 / 4.9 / 7.4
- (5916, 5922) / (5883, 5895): -0.3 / 4.3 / 7.7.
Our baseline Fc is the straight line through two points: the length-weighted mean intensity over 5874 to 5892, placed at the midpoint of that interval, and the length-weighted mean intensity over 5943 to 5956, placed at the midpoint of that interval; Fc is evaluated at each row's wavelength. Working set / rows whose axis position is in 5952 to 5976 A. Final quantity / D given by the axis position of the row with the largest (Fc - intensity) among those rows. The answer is 5960.0 A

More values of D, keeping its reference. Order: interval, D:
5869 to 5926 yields 5889.5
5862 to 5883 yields 5868.5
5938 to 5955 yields 5949.5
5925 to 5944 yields 5928.5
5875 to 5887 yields 5882.0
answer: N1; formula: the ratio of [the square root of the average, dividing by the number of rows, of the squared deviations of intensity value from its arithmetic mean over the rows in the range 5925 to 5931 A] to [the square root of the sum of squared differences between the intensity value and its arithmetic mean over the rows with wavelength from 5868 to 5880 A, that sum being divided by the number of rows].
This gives 0.59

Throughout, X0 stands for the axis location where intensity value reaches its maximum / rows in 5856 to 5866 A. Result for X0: 5864.0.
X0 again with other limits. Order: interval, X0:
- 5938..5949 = 5945.0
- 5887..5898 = 5892.5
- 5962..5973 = 5972.0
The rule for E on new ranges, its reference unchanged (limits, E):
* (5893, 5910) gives -7.2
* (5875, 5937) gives -6.2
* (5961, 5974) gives 0.6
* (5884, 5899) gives -11.6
